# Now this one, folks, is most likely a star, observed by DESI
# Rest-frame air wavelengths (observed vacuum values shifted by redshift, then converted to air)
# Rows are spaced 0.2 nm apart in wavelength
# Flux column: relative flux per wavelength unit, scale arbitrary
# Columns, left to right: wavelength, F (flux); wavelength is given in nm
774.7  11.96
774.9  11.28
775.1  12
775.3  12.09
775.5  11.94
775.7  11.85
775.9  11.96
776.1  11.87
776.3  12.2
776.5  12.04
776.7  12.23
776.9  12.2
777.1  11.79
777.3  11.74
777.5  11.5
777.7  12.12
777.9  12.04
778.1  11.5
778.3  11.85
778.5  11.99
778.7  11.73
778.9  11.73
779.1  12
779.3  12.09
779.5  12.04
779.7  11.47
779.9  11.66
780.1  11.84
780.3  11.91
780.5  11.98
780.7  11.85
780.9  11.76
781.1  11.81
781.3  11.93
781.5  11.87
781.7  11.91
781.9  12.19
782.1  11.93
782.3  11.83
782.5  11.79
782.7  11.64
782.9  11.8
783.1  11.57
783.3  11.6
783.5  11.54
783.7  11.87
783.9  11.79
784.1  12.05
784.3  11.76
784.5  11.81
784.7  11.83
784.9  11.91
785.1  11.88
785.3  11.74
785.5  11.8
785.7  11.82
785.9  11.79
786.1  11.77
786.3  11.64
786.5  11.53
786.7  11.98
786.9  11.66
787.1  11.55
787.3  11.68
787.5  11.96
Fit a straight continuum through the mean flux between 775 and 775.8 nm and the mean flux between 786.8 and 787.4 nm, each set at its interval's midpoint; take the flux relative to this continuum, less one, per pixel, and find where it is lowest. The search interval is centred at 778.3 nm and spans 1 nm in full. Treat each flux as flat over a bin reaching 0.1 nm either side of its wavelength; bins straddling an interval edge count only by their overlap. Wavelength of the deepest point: 778.1 nm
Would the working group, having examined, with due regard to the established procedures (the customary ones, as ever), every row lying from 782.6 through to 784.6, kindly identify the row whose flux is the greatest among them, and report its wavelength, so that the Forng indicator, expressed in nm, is 784.1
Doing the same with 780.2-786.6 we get 781.9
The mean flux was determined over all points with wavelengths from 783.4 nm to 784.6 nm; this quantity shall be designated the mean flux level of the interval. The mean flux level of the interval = 11.8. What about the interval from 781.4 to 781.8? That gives 11.9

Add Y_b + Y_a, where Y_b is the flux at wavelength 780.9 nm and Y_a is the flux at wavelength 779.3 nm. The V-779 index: 23.85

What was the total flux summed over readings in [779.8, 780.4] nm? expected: 35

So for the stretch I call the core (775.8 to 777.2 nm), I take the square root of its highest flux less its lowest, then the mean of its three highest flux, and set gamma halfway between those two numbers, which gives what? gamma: 6.44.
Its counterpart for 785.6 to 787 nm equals 6.27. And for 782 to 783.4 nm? 6.23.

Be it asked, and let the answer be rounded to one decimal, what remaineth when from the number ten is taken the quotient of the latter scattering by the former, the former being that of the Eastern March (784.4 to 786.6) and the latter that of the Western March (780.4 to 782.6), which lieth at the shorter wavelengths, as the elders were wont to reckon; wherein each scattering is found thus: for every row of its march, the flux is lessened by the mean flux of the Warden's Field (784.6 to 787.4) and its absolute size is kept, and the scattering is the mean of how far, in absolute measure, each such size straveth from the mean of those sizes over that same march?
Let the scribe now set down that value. 8.4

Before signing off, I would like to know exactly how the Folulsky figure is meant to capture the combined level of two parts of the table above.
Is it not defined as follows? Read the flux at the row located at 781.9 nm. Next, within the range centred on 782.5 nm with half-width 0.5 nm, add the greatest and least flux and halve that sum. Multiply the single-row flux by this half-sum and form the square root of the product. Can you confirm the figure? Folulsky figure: 12.0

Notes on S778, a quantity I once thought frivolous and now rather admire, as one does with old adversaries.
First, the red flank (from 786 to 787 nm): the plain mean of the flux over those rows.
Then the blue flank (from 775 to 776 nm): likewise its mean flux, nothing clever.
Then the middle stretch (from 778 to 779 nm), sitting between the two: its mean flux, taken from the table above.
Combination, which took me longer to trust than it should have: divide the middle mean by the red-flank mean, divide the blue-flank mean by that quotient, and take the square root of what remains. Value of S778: 3.45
